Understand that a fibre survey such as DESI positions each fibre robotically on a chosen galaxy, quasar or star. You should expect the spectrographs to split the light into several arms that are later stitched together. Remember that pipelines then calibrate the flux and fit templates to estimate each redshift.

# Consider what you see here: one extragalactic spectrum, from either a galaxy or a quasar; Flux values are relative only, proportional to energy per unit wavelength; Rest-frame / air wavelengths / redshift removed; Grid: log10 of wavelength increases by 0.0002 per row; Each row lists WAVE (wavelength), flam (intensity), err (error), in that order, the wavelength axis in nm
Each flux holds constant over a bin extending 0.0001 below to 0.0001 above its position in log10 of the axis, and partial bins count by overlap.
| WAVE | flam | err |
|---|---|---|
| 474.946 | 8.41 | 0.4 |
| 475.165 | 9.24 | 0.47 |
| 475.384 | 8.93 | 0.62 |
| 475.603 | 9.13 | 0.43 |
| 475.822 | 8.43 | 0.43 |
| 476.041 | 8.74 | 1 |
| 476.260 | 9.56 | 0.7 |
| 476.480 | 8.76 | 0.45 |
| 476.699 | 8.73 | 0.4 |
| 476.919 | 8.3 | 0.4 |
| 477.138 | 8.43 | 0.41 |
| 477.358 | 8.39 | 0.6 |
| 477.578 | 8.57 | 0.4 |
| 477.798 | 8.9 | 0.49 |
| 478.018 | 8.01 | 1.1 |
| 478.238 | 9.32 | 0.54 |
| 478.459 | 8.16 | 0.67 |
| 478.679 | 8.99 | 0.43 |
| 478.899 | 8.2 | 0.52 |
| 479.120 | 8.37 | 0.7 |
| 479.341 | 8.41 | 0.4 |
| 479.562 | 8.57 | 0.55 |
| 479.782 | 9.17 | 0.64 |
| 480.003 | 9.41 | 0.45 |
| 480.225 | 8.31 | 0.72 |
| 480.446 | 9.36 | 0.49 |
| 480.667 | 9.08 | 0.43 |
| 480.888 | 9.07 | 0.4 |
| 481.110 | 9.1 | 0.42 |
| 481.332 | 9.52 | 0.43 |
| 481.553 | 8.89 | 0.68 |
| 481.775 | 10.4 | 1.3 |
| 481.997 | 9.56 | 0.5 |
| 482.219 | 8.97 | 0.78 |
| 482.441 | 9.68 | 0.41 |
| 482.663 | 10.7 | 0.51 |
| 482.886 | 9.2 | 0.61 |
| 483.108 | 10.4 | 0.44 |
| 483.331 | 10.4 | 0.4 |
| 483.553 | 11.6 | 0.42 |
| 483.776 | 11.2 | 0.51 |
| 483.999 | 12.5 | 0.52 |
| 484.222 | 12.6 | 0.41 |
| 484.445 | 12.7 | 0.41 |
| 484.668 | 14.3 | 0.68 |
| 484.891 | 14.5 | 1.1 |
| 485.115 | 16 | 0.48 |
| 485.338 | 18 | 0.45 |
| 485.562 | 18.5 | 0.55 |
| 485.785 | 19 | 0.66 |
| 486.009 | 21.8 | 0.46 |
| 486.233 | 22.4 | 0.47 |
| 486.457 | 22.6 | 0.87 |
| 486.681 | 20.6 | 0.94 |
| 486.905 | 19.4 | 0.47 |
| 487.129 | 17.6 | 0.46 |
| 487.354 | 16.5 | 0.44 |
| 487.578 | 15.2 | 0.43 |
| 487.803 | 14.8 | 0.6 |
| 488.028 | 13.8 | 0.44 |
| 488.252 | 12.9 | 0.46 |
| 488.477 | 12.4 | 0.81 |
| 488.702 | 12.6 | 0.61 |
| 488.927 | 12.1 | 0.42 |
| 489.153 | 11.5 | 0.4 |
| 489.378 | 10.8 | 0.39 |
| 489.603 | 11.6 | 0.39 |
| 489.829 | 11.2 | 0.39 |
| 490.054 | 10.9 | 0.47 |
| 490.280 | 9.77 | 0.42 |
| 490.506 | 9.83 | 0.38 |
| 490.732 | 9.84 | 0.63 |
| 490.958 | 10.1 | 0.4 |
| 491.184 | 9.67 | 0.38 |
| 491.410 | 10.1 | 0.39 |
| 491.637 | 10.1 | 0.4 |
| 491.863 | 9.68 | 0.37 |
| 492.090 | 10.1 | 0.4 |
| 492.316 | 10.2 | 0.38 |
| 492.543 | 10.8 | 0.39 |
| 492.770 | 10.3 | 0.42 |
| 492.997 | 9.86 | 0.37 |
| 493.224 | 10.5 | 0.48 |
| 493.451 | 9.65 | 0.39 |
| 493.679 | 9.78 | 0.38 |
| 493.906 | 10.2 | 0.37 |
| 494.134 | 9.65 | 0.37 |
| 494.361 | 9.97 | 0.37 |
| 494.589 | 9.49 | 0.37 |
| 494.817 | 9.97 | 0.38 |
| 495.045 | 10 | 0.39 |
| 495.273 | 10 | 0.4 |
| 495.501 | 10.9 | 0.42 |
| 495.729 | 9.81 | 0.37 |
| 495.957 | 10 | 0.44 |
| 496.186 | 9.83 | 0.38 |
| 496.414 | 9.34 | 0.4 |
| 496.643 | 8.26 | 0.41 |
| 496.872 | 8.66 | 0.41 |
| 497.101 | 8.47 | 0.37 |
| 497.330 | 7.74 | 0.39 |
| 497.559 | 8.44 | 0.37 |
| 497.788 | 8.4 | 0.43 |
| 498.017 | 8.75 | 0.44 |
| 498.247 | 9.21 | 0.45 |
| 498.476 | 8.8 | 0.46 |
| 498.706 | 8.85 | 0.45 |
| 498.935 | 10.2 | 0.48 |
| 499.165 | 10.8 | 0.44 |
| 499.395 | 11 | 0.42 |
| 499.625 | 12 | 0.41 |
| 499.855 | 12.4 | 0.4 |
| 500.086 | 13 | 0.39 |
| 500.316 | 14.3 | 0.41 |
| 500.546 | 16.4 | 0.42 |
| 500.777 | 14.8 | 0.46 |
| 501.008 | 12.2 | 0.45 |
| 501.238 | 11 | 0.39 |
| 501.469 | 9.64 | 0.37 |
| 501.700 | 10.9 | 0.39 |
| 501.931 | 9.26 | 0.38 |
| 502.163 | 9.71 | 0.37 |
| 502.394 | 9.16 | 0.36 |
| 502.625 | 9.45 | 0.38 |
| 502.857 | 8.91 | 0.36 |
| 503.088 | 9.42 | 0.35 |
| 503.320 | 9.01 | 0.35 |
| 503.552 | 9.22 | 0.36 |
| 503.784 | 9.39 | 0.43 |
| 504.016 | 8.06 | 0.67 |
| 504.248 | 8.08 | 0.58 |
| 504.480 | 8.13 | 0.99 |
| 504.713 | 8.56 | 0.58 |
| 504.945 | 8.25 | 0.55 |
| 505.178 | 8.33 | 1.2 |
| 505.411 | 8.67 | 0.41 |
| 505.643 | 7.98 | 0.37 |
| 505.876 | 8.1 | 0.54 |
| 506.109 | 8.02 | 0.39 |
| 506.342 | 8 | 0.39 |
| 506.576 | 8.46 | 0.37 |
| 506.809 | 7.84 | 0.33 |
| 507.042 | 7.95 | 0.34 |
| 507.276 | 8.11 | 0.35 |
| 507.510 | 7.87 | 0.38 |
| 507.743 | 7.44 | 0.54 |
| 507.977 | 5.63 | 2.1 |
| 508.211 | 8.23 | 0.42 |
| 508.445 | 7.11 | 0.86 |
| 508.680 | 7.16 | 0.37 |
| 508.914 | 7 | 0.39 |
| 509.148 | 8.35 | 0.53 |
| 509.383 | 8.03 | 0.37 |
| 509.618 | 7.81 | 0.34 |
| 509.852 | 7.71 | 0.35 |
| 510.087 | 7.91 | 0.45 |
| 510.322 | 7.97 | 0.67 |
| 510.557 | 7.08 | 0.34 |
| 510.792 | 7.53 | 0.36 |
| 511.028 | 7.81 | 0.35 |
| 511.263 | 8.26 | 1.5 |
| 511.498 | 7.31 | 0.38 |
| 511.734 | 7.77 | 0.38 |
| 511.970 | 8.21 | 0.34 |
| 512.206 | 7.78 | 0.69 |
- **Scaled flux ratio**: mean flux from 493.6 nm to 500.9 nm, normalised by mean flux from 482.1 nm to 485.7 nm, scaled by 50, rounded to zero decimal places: 41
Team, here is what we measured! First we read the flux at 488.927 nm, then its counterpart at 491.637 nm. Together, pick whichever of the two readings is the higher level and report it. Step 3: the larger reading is 12.1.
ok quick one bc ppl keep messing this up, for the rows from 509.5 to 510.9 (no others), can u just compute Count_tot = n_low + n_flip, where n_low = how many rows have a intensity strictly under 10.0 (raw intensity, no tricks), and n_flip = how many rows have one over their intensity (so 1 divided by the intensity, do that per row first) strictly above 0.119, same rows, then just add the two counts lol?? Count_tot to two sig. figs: 12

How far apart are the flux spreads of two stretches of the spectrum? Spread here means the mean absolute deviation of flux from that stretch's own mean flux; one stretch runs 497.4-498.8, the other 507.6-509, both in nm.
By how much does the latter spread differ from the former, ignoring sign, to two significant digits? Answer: 0.31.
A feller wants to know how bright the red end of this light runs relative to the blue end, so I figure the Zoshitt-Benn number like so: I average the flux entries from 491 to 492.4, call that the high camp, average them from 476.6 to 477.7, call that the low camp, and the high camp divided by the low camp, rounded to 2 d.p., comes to 1.18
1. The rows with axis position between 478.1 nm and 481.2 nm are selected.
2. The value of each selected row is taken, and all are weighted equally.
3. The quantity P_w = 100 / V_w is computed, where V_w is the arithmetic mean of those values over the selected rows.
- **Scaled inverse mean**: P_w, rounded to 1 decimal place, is 11.3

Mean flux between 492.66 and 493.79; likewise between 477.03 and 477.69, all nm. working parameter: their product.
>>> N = 85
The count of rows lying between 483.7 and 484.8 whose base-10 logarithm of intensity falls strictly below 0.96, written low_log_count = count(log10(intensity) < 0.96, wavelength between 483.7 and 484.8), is 0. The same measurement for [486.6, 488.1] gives 0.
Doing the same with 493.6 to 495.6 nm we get 0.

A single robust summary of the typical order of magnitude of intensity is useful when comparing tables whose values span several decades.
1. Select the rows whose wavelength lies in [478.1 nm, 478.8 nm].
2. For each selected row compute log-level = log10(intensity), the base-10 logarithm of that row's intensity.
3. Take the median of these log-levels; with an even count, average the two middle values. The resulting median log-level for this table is 0.95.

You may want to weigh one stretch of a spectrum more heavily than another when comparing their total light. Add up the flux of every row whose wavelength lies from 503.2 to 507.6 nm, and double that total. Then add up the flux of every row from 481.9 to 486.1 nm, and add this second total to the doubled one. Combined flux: 568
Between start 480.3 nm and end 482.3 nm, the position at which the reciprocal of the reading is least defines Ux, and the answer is 481.775 nm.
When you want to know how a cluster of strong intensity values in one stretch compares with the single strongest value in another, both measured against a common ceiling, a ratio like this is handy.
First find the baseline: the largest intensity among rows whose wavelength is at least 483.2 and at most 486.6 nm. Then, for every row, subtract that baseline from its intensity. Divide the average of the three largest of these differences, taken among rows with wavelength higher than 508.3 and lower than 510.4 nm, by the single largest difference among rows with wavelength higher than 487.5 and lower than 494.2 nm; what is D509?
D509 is 2.0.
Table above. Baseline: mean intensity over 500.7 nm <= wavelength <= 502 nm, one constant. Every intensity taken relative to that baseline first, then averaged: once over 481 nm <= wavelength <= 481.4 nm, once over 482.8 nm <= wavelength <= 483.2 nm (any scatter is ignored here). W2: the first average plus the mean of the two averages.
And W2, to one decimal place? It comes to -3.7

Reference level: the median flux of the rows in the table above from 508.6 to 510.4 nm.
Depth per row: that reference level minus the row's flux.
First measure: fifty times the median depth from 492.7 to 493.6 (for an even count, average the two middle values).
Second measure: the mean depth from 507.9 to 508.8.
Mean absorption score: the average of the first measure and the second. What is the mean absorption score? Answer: -55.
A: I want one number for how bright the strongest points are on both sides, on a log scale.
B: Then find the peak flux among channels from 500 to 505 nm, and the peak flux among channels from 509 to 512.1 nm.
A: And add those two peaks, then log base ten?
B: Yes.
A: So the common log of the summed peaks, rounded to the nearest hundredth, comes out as 1.39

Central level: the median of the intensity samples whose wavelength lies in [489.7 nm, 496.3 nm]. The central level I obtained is 10.0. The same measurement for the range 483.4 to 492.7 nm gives 12.5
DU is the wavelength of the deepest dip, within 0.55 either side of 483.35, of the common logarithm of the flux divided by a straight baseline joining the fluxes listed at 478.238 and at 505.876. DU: 482.886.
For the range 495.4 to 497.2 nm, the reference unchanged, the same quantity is 496.643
